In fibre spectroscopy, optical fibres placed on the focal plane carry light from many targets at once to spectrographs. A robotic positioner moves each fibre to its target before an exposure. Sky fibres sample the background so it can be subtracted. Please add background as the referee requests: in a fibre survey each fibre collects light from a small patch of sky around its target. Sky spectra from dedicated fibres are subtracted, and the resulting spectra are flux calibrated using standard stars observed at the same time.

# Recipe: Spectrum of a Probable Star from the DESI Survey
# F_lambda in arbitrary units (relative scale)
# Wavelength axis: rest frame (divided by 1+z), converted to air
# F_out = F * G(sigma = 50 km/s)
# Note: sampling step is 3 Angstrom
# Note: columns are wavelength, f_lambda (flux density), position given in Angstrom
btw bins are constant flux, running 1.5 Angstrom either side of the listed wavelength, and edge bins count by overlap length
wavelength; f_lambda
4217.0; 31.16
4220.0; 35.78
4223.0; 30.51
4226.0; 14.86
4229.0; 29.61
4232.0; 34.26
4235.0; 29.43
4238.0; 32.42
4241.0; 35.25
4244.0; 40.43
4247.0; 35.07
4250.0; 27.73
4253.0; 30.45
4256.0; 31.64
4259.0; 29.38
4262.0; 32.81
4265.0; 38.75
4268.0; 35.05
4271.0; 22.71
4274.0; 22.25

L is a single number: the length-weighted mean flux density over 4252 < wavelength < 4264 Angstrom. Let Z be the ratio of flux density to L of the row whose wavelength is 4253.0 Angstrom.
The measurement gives 0.97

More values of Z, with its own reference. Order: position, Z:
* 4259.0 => 0.94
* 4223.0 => 0.97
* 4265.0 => 1.23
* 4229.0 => 0.94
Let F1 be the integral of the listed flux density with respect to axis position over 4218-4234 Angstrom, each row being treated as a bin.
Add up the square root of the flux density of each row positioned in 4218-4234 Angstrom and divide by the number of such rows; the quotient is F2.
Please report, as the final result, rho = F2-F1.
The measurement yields -460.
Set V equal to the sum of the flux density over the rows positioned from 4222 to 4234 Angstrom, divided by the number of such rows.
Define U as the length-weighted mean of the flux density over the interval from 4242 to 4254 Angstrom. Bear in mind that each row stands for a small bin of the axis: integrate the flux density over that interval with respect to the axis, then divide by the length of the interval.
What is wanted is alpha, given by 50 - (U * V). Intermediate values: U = 34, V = 27.3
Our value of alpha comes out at -868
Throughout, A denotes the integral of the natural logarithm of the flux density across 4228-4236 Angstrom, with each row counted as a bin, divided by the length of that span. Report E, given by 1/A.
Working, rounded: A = 3.44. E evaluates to 0.291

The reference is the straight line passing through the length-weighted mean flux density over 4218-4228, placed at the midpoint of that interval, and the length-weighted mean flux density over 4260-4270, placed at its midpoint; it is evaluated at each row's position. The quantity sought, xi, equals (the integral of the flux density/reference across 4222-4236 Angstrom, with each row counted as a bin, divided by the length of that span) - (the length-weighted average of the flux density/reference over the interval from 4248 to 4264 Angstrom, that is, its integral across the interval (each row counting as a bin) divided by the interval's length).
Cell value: 0.04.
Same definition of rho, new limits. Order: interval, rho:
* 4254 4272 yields -569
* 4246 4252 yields -180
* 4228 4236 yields -245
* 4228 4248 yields -671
